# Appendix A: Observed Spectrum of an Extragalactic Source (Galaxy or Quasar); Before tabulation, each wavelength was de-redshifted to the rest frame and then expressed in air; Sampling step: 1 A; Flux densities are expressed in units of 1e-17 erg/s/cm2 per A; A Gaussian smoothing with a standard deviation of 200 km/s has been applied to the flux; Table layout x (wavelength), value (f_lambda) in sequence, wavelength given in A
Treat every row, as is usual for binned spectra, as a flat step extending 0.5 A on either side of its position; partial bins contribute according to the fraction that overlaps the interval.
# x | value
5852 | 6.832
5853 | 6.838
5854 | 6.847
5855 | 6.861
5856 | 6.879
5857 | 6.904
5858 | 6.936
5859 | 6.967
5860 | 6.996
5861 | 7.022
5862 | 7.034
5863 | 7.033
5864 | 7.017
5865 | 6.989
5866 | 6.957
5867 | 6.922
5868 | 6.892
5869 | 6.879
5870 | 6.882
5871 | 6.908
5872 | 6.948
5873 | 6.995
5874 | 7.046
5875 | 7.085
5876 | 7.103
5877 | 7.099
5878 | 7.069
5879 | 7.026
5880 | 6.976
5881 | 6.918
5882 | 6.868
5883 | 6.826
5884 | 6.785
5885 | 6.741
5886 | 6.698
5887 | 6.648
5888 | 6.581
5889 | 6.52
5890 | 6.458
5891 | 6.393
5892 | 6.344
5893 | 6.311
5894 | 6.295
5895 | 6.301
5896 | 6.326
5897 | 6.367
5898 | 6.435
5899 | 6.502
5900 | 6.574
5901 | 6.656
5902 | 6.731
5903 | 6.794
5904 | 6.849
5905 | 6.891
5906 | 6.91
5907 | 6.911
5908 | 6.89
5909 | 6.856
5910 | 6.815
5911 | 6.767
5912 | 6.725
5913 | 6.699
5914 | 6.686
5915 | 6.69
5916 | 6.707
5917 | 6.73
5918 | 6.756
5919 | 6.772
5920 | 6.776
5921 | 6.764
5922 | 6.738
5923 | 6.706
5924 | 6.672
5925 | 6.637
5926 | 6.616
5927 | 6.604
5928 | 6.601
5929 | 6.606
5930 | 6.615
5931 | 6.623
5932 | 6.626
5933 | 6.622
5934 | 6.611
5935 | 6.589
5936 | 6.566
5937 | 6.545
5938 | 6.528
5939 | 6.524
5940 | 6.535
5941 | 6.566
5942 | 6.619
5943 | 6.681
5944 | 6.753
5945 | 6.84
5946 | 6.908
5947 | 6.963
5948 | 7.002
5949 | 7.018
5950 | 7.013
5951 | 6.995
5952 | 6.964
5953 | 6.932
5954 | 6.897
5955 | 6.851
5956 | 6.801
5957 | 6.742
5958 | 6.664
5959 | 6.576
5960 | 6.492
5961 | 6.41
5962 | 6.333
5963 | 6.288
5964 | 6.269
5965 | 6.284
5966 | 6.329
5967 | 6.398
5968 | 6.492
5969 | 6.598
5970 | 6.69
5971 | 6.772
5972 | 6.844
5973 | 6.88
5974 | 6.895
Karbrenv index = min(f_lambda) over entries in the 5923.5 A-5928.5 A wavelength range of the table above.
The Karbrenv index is 6.601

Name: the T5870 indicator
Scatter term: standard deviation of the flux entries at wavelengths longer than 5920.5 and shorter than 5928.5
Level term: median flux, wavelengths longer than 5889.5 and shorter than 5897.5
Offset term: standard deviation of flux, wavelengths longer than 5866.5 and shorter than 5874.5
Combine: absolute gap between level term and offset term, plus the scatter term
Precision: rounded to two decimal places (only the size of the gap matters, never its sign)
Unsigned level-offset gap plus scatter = 6.34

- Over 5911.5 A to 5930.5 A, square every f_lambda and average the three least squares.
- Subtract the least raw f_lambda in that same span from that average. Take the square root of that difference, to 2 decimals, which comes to 6.08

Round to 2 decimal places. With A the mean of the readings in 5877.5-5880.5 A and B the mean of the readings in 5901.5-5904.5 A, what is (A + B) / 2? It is 6.91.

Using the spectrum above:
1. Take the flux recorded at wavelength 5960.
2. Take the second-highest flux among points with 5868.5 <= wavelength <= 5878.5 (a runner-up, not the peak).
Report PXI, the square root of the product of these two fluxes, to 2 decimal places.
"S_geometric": 6.79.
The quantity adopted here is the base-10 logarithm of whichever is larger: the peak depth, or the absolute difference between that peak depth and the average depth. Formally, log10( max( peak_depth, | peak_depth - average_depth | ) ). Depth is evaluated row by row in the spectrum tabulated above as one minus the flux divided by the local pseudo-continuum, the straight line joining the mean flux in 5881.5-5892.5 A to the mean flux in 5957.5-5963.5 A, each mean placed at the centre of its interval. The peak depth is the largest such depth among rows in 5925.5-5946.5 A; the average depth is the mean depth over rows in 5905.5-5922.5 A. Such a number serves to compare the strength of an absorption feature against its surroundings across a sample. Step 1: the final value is -1.52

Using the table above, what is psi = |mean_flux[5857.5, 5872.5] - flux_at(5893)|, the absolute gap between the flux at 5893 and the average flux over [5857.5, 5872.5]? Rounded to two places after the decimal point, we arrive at 0.65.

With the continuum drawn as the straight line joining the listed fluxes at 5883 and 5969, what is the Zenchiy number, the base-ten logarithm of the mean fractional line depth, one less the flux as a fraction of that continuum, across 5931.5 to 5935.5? -1.92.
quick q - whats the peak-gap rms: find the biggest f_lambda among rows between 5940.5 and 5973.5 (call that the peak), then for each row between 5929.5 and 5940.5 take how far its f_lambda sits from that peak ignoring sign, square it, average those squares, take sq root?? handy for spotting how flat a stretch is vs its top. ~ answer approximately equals 0.44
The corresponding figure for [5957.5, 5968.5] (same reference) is 0.62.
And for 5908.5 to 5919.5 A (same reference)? 0.28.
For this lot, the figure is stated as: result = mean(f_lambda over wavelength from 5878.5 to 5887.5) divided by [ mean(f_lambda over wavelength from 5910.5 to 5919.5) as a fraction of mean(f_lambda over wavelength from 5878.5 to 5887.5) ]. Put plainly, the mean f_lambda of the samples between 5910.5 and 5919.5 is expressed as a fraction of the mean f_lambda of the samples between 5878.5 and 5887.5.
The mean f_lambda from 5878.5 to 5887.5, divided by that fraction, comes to 6.9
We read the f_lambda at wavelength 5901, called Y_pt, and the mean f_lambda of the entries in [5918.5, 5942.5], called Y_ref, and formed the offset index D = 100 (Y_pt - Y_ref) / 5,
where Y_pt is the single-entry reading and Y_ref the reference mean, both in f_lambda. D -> 1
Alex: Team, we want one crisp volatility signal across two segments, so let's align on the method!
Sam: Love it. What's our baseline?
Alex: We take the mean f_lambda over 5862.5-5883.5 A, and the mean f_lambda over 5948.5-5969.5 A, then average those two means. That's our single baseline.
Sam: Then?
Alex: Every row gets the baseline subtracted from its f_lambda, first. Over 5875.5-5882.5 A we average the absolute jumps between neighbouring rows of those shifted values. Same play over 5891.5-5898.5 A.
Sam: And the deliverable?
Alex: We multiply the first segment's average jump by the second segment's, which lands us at 0.0012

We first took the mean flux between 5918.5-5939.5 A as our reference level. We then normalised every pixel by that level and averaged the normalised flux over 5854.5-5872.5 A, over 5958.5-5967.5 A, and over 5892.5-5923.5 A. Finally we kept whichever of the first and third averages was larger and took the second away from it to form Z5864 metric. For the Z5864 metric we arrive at 0.086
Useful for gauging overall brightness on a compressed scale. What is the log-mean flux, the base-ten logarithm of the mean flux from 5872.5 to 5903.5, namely 0.8256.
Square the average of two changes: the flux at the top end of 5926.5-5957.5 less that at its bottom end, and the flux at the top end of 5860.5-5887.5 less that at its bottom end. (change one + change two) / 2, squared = 0.01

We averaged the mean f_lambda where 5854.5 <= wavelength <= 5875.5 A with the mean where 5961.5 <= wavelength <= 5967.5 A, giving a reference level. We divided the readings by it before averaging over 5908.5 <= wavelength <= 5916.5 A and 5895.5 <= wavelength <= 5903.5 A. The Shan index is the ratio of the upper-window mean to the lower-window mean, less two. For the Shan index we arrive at -0.97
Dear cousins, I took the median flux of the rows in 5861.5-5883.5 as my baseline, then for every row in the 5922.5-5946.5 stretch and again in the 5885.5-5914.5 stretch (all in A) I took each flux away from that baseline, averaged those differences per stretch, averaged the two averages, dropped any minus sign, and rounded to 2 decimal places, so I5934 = 0.36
